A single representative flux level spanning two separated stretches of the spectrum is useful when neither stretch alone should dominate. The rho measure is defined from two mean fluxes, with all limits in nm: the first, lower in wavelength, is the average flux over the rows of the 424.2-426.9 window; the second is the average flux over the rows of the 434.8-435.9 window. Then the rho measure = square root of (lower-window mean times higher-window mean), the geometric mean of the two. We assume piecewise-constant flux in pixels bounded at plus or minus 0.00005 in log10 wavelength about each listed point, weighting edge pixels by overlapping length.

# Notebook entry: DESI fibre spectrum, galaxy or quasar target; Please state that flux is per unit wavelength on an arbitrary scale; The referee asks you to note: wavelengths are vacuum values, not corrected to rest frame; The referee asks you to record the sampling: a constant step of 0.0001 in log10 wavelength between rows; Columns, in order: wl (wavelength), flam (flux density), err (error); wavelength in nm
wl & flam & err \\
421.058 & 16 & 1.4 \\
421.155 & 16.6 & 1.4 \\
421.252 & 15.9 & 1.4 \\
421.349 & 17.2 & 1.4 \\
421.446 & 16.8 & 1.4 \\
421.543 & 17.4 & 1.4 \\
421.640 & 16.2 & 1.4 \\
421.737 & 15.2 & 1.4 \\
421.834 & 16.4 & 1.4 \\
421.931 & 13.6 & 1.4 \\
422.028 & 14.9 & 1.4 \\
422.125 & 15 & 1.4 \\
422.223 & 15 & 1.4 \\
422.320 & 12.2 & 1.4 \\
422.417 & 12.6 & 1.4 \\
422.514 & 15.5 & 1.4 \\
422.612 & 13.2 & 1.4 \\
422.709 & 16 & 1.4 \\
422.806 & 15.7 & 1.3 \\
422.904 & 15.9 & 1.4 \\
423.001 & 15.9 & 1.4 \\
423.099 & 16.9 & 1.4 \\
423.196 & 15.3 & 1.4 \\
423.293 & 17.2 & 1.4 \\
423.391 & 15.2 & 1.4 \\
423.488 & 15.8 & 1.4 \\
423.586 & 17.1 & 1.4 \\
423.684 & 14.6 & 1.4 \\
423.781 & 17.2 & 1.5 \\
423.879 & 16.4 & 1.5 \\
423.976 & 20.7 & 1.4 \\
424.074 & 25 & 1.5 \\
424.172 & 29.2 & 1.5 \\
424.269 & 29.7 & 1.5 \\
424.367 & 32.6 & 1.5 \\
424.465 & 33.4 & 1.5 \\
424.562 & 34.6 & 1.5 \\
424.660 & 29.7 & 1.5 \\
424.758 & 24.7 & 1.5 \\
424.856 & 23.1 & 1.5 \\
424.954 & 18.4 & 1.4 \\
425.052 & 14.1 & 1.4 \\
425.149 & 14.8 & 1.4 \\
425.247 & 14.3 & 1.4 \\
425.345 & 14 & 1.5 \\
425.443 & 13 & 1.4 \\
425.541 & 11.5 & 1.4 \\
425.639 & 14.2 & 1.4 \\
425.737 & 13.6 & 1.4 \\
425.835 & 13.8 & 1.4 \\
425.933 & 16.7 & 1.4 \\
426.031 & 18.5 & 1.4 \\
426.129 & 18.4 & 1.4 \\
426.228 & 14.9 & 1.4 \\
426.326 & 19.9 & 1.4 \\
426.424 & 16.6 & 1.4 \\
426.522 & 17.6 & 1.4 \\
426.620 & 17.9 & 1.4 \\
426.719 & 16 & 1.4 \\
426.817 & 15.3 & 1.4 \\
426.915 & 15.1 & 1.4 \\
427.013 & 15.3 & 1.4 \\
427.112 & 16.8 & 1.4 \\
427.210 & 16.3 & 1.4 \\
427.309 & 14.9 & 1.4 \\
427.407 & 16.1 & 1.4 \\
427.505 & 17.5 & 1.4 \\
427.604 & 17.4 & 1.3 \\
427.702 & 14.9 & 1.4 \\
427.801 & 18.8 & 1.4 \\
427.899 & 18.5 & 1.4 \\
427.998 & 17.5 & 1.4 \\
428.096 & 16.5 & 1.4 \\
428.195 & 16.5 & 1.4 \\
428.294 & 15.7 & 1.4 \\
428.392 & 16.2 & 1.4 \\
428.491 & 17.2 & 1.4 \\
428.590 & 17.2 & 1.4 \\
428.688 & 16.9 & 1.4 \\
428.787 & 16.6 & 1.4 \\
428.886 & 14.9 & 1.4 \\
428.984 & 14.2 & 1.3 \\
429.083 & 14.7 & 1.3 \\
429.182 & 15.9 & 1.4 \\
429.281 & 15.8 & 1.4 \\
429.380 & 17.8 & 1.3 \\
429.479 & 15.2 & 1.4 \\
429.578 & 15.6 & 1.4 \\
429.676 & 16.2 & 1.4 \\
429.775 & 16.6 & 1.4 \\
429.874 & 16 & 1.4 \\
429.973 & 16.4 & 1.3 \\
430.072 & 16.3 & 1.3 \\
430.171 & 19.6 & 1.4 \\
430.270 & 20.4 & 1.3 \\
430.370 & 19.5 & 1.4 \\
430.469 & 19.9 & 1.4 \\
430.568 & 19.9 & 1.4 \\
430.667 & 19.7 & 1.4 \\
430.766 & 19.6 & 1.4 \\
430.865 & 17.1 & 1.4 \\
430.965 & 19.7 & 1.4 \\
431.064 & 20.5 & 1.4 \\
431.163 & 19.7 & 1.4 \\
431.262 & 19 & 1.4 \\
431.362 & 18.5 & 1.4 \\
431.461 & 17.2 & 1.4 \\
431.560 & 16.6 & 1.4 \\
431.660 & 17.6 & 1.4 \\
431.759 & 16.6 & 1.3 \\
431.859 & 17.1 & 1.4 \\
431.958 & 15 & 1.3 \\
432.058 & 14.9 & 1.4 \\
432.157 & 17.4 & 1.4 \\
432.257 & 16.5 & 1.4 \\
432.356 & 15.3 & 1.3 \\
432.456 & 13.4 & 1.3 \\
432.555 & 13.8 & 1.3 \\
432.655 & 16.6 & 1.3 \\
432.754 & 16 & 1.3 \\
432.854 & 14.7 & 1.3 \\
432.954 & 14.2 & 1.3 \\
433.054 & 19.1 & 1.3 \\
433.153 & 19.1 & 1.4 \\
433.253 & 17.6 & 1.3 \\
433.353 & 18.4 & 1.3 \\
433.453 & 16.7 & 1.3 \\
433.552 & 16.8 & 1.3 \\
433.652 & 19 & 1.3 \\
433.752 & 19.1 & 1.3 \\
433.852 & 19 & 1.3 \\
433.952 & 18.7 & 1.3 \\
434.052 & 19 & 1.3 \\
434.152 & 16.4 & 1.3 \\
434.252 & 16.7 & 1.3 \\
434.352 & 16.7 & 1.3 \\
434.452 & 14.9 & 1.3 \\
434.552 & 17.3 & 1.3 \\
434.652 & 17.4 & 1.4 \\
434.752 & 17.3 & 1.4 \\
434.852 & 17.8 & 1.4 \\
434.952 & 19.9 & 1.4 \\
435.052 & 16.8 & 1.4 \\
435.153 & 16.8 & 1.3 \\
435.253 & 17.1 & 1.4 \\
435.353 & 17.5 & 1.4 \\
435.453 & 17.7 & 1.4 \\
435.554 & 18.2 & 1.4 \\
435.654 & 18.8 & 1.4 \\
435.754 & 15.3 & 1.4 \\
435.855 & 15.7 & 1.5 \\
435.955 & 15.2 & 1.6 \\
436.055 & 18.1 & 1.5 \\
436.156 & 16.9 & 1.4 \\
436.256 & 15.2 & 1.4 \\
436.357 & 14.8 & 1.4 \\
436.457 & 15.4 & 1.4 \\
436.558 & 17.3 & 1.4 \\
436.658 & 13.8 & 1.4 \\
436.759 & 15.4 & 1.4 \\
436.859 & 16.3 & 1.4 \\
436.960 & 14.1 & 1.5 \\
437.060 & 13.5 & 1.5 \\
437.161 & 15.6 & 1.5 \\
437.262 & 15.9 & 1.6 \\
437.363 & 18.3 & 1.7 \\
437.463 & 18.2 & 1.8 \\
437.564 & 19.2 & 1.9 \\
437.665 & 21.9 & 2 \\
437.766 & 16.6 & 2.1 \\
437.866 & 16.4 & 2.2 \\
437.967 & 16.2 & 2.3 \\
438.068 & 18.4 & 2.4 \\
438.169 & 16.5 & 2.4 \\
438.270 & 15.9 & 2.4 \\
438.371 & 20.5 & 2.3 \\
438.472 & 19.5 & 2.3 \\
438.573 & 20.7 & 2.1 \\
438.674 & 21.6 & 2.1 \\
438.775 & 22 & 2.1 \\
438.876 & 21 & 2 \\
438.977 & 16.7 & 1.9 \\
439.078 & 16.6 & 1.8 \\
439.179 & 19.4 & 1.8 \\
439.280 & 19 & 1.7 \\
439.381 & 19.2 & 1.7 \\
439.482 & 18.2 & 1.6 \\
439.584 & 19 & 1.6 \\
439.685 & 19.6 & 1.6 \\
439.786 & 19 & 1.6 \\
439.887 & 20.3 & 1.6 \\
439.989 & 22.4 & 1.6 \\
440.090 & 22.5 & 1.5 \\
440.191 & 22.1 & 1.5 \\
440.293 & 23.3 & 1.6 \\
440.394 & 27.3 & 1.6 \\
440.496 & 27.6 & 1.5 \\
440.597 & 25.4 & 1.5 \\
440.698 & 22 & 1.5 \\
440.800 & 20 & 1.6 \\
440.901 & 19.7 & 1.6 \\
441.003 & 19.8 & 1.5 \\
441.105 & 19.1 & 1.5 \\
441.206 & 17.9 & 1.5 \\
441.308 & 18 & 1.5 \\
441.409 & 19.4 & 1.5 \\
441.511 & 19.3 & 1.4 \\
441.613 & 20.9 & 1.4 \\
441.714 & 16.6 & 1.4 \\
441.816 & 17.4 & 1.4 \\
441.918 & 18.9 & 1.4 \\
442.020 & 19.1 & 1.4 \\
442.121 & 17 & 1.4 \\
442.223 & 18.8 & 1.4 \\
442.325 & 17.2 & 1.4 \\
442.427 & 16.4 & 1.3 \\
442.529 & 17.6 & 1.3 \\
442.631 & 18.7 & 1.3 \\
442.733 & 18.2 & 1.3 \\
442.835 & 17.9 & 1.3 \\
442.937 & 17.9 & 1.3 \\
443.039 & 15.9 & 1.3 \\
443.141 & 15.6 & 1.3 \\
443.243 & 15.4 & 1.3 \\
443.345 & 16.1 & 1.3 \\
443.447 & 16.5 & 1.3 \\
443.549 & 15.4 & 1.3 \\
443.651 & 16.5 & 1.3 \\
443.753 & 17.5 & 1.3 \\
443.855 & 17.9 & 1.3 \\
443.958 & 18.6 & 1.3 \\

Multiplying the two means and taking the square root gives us 18.3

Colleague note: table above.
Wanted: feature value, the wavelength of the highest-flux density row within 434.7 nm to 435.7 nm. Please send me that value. 434.952 nm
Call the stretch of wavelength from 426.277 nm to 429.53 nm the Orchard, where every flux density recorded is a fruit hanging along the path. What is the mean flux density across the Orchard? 16.5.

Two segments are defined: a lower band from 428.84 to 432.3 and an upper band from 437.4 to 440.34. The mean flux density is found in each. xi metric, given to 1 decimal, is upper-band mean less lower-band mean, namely 2.0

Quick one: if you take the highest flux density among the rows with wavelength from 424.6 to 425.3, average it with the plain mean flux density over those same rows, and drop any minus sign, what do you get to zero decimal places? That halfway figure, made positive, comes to 25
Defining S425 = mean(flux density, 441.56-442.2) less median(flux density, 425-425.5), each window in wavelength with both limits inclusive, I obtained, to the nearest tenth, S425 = 4.2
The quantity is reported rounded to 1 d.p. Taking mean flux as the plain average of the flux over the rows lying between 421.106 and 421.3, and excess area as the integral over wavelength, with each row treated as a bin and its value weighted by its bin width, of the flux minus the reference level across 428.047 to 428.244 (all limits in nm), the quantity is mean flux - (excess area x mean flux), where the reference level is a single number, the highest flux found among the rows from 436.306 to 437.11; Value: 18.8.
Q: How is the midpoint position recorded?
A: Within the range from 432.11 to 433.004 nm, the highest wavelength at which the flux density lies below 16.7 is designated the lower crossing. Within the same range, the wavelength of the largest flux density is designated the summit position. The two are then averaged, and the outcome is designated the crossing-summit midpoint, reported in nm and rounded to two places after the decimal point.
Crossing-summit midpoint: 432.56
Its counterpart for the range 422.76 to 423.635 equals 423.39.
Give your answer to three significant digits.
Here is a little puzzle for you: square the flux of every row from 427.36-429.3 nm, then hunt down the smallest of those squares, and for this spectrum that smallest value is 202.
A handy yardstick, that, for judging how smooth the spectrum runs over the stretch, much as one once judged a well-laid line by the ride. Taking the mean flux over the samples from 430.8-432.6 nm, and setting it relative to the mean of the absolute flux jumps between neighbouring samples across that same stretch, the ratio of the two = 15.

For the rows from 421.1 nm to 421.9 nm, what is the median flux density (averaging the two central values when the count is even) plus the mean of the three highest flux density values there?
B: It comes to 33.6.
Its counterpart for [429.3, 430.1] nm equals 33.2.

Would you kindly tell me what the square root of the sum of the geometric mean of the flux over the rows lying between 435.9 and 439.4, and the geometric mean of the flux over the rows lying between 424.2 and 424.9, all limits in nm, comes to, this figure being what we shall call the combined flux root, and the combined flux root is 6.83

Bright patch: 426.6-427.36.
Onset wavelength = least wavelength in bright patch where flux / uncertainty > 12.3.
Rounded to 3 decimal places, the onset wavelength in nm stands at 426.620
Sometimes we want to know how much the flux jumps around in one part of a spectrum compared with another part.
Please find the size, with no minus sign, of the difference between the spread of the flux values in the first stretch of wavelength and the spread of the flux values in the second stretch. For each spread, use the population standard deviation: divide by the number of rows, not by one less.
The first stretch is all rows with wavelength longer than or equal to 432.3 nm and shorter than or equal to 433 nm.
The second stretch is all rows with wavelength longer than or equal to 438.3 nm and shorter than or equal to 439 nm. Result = 0.56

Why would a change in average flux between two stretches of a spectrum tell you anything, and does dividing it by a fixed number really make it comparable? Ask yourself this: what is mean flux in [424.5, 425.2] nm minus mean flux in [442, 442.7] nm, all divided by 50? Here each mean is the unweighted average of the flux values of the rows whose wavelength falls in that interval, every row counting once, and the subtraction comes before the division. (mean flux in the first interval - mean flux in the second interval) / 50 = 0.10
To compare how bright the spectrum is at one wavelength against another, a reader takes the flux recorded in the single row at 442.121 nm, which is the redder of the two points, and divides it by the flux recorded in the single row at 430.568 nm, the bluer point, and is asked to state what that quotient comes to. 0.9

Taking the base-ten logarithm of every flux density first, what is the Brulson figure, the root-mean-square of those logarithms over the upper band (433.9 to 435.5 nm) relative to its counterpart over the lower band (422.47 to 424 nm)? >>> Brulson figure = 1.03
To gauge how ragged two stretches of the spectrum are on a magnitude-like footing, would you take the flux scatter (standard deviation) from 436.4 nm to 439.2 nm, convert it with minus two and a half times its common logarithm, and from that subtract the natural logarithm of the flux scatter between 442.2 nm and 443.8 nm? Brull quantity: -1.1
